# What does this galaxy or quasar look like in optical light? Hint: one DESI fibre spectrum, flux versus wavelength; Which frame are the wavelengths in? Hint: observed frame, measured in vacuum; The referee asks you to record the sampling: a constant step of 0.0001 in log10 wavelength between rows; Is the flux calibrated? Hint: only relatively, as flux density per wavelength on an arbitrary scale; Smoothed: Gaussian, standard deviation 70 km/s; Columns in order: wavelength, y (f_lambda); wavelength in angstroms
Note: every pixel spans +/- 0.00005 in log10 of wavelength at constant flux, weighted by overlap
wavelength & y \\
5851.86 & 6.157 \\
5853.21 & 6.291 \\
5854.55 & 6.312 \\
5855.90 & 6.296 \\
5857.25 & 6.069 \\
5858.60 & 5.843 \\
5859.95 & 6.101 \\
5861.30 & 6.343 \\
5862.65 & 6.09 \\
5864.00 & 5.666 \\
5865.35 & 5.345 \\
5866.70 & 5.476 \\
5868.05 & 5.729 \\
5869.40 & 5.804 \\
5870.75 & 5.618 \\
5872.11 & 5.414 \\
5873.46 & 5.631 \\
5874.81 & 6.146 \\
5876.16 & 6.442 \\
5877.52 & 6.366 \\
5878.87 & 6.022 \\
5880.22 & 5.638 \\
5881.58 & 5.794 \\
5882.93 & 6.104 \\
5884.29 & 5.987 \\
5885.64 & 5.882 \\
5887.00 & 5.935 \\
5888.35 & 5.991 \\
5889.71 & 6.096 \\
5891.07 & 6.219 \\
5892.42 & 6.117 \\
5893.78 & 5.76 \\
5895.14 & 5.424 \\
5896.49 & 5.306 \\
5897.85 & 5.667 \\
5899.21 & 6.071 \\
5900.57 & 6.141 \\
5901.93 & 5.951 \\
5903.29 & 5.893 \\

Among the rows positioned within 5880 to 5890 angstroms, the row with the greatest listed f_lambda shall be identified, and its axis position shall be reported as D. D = 5882.93 angstroms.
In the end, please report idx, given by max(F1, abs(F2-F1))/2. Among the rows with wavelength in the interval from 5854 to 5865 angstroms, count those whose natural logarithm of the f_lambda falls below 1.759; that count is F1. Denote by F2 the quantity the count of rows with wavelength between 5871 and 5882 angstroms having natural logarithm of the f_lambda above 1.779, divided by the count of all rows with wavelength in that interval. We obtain 0.5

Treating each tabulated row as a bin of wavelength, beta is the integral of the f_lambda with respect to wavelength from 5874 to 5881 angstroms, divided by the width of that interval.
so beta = 6.11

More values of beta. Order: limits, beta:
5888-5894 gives 6.06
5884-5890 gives 5.97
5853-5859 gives 6.17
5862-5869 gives 5.67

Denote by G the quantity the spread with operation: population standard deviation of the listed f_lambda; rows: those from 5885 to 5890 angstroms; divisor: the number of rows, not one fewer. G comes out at 0.08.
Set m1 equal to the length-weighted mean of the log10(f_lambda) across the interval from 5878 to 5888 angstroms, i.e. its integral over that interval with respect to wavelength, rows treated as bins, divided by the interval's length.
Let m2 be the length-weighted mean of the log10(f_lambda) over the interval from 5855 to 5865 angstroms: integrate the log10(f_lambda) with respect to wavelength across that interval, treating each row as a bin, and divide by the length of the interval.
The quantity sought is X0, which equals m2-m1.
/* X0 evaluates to 0.008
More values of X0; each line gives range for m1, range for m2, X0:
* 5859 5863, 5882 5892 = -0.009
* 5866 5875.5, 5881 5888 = 0.020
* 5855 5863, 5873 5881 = -0.006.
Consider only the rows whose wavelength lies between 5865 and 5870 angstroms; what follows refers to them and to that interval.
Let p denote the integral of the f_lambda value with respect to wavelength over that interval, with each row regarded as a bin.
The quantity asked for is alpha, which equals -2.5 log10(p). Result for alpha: -3.62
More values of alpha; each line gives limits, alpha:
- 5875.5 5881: -3.81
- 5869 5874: -3.62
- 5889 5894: -3.71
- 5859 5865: -3.89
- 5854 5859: -3.72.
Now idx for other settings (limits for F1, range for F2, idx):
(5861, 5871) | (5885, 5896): 3.0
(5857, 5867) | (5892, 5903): 1.5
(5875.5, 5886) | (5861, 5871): 1.0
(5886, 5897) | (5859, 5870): 1.5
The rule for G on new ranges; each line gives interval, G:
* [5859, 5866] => 0.36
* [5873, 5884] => 0.29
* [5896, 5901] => 0.34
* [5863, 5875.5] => 0.23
